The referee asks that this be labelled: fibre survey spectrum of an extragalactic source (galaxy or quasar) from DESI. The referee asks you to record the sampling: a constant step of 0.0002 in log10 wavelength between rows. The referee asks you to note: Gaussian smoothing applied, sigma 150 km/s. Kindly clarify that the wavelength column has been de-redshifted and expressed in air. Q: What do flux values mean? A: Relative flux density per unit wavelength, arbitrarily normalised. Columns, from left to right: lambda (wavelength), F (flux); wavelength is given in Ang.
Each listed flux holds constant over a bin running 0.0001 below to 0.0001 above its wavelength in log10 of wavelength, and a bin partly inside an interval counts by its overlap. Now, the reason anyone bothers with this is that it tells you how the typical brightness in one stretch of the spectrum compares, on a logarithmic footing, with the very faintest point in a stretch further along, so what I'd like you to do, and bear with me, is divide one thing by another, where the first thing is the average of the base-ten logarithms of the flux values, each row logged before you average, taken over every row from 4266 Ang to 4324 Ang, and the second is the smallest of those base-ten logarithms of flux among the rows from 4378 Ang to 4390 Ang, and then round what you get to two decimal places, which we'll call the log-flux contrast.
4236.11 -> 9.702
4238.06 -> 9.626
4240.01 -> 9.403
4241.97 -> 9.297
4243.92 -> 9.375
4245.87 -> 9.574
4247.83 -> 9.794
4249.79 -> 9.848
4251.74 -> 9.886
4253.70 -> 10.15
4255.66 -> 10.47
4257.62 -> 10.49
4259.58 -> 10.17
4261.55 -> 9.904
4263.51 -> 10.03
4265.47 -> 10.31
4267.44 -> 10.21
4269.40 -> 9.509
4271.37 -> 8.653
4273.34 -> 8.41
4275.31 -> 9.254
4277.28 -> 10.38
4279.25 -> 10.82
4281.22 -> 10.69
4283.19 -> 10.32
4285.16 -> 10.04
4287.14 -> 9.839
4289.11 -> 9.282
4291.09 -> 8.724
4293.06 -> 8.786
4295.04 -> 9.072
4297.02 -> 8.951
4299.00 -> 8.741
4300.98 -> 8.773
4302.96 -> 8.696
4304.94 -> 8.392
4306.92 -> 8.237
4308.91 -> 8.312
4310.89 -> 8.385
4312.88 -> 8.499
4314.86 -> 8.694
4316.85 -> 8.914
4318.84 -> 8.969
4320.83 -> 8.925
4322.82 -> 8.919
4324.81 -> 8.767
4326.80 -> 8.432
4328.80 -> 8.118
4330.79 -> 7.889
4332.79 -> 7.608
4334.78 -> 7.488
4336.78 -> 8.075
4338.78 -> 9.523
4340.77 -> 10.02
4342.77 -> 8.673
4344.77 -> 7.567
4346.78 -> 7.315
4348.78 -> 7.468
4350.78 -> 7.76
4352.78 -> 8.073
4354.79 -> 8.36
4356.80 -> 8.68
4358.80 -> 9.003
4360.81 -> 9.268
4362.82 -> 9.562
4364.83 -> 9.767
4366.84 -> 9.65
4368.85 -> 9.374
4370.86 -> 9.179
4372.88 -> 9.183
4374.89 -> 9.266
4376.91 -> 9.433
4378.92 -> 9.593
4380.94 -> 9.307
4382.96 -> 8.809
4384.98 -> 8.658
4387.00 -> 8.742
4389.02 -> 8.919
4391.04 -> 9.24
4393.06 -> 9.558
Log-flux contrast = 1.02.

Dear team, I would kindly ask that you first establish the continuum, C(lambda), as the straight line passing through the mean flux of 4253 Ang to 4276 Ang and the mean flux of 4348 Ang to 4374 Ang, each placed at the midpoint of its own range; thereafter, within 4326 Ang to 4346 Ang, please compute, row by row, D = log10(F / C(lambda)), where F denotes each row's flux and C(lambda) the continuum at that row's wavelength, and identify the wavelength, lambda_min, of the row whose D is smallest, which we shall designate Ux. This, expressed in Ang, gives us 4334.78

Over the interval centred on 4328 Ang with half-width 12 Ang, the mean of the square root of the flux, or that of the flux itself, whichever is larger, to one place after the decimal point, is 8.5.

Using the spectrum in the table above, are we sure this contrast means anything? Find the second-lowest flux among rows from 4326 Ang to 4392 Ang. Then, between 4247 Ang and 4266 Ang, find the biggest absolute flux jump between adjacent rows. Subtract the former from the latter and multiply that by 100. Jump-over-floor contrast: -715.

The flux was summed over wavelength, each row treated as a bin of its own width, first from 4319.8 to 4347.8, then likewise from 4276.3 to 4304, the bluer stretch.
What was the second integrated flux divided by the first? 1.12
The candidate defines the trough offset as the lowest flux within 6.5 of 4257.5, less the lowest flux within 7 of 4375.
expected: 0.71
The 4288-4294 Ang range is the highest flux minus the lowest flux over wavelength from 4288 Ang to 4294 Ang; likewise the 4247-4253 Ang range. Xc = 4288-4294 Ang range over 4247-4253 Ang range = 6.1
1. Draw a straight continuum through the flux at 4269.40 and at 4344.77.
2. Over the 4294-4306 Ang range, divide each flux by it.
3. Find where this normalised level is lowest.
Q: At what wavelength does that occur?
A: 4304.94 Ang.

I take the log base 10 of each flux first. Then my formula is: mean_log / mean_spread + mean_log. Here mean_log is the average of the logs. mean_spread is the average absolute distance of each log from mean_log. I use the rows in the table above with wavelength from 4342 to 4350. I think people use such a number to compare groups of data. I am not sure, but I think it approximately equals 37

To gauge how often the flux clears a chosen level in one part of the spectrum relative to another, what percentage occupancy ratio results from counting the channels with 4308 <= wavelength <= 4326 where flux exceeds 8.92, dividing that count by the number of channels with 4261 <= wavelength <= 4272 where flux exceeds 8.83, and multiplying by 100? 40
